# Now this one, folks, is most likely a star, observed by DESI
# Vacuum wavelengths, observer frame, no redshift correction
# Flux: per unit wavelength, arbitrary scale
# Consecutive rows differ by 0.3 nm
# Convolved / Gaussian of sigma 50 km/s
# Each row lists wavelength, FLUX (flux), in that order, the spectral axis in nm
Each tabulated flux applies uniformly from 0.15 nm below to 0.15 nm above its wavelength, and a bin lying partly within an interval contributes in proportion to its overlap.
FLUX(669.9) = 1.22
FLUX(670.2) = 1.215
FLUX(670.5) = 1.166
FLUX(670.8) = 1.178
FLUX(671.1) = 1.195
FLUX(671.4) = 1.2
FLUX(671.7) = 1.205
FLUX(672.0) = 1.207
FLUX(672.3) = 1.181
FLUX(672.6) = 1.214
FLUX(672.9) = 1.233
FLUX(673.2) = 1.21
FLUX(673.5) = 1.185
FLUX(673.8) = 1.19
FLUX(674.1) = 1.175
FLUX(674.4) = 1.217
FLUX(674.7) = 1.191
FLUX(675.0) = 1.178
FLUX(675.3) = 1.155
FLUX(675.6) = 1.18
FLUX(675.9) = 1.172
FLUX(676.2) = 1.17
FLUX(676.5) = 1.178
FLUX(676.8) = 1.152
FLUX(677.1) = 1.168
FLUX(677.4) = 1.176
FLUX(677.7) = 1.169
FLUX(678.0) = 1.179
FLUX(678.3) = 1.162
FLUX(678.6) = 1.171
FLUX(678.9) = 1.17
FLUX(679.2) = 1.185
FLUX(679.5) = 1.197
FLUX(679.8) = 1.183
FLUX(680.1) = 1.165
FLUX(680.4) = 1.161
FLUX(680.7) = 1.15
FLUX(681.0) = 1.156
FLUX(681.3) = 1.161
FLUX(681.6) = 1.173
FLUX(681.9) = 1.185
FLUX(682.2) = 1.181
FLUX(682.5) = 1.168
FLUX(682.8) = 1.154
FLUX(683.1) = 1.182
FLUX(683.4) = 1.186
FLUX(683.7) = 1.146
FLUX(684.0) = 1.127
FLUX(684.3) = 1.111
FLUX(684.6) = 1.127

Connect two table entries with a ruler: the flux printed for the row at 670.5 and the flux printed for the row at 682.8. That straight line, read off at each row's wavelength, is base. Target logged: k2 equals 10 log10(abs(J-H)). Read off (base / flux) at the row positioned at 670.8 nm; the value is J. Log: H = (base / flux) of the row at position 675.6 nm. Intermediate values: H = 0.984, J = 0.990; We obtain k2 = -22.5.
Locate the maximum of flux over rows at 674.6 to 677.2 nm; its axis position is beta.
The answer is 674.7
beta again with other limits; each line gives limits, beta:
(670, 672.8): 670.2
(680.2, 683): 681.9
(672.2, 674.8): 672.9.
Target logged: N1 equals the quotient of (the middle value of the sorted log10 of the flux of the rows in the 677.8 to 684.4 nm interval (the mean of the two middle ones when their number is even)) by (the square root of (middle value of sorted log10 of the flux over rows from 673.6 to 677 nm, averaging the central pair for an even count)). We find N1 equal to 0.254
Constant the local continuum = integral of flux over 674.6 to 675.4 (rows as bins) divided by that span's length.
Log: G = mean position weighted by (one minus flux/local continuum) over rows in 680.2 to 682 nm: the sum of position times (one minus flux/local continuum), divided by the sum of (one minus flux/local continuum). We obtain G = 680.69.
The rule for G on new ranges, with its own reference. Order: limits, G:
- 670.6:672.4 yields 671.62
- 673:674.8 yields 673.93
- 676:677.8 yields 676.93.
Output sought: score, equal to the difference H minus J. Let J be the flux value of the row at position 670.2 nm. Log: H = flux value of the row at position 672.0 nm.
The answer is -0.01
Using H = 1.207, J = 1.215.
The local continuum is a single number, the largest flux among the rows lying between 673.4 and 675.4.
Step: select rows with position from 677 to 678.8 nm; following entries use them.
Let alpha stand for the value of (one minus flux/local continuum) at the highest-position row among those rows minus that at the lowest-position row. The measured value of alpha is 0.00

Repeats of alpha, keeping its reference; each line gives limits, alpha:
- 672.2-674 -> -0.01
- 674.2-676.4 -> 0.04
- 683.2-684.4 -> 0.06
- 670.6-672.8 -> -0.03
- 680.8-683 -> 0.00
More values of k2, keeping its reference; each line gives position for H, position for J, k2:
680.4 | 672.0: -15.1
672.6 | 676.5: -15.8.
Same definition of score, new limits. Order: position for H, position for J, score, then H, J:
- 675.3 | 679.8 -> -0.03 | 1.155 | 1.183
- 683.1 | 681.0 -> 0.03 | 1.182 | 1.156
